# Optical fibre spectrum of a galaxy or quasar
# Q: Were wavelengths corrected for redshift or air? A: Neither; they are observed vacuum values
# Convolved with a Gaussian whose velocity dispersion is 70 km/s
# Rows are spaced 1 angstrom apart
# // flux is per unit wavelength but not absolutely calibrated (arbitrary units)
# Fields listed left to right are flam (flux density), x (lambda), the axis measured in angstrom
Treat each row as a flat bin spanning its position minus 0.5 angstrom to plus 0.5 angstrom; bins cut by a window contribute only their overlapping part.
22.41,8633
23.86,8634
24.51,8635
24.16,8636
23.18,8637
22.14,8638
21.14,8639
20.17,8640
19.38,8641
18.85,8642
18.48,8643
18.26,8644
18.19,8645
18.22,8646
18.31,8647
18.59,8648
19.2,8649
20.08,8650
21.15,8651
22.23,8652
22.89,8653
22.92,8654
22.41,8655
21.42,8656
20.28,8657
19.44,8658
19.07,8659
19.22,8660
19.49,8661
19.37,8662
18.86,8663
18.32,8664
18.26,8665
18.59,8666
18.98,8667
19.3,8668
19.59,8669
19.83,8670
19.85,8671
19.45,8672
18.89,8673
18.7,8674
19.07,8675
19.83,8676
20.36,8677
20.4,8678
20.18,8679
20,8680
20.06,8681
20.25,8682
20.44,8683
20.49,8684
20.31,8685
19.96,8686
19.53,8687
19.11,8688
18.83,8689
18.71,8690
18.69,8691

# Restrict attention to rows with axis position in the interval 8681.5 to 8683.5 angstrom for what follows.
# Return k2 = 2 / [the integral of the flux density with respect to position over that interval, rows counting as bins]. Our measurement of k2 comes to 0.0492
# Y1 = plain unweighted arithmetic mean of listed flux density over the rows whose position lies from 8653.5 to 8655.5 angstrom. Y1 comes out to 22.7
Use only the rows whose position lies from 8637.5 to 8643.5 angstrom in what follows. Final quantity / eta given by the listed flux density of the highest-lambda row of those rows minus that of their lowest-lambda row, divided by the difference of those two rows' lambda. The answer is -0.73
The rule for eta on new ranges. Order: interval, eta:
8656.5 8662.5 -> -0.18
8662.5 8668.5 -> 0.09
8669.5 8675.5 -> -0.15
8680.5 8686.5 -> -0.02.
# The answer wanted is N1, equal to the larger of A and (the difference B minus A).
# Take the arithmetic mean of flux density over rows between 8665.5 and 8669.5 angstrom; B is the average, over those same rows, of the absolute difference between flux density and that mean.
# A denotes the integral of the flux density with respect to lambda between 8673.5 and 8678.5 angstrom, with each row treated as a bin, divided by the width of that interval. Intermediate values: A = 19.7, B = 0.33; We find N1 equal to 19.7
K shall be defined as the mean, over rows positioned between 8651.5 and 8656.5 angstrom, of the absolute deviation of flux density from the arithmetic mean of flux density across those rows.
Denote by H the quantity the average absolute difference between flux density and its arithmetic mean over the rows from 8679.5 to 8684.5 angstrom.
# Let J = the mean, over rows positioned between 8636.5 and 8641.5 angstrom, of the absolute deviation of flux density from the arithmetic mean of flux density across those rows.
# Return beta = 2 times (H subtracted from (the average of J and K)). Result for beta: 1.3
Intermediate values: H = 0.2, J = 1.2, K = 0.4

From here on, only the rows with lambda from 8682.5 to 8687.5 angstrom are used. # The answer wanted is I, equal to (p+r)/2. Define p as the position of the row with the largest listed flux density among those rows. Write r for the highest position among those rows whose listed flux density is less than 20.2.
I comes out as 8685.5 angstrom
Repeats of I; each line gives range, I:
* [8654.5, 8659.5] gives 8657.0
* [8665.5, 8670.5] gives 8670.0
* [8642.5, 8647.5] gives 8645.0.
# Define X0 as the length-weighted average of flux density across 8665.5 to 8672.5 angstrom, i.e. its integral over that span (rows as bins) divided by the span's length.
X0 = 19.4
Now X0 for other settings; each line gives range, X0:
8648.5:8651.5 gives 20.1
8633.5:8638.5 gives 23.6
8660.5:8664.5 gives 19.0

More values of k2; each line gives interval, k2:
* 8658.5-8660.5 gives 0.0522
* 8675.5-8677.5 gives 0.0498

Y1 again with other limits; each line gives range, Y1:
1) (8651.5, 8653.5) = 22.6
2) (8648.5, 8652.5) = 20.7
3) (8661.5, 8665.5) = 18.7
